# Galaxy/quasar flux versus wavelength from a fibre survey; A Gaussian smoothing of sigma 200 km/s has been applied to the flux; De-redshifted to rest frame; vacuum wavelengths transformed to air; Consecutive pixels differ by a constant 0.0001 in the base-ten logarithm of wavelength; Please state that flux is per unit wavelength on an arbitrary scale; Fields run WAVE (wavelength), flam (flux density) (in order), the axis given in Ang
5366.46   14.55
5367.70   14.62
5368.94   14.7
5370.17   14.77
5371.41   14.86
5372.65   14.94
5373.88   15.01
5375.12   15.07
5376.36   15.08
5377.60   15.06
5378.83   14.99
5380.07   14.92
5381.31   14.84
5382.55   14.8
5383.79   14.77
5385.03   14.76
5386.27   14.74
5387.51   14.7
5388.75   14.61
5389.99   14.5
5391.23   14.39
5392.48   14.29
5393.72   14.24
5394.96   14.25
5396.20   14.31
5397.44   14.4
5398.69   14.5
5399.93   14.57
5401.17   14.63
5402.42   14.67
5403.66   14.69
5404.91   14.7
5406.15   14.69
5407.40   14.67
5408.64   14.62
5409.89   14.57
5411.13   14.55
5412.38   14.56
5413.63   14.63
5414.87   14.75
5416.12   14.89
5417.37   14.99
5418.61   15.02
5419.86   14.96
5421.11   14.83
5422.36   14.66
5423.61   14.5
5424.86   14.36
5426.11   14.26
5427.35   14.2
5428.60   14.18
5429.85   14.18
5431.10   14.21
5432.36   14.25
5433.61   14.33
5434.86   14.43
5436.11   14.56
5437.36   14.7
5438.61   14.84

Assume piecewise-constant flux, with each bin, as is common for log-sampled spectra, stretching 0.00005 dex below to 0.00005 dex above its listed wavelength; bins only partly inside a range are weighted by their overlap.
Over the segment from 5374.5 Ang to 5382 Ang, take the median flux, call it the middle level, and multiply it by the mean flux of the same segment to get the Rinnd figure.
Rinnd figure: 225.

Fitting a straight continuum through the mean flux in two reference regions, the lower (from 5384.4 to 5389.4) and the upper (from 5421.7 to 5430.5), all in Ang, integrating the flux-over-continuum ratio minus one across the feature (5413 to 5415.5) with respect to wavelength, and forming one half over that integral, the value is 12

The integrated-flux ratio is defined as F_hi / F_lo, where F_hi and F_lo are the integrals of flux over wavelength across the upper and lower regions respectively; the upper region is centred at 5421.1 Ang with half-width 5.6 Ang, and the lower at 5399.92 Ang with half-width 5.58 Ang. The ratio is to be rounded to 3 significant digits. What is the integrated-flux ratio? 1.02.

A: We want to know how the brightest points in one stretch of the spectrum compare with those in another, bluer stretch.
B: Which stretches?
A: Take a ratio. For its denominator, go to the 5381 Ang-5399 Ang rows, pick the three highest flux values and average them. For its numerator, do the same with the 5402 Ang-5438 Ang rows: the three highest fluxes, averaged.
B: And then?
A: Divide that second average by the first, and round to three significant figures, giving 1.01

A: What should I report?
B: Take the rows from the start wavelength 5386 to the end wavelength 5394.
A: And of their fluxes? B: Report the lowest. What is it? 14.24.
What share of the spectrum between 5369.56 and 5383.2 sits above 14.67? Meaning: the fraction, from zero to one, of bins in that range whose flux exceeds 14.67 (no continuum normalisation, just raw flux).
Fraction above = 1.0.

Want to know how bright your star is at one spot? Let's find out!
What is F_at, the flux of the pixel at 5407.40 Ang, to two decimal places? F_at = 14.67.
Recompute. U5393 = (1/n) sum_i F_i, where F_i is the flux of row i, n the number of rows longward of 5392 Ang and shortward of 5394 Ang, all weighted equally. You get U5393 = 14.3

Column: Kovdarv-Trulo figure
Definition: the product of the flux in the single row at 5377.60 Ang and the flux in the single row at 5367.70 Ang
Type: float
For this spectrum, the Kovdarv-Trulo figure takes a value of 220.2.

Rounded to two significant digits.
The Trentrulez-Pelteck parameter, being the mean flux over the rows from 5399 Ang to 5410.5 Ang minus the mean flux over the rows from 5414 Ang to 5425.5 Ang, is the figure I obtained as -0.13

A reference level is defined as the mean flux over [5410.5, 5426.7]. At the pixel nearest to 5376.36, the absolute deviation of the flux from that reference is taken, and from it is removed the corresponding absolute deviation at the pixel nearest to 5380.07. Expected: 0.2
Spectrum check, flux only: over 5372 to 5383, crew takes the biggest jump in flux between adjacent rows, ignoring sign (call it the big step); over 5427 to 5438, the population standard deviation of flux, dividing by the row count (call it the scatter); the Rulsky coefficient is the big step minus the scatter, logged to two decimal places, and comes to -0.10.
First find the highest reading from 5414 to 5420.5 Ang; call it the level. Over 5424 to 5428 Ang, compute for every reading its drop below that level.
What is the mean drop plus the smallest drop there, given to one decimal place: 1.4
